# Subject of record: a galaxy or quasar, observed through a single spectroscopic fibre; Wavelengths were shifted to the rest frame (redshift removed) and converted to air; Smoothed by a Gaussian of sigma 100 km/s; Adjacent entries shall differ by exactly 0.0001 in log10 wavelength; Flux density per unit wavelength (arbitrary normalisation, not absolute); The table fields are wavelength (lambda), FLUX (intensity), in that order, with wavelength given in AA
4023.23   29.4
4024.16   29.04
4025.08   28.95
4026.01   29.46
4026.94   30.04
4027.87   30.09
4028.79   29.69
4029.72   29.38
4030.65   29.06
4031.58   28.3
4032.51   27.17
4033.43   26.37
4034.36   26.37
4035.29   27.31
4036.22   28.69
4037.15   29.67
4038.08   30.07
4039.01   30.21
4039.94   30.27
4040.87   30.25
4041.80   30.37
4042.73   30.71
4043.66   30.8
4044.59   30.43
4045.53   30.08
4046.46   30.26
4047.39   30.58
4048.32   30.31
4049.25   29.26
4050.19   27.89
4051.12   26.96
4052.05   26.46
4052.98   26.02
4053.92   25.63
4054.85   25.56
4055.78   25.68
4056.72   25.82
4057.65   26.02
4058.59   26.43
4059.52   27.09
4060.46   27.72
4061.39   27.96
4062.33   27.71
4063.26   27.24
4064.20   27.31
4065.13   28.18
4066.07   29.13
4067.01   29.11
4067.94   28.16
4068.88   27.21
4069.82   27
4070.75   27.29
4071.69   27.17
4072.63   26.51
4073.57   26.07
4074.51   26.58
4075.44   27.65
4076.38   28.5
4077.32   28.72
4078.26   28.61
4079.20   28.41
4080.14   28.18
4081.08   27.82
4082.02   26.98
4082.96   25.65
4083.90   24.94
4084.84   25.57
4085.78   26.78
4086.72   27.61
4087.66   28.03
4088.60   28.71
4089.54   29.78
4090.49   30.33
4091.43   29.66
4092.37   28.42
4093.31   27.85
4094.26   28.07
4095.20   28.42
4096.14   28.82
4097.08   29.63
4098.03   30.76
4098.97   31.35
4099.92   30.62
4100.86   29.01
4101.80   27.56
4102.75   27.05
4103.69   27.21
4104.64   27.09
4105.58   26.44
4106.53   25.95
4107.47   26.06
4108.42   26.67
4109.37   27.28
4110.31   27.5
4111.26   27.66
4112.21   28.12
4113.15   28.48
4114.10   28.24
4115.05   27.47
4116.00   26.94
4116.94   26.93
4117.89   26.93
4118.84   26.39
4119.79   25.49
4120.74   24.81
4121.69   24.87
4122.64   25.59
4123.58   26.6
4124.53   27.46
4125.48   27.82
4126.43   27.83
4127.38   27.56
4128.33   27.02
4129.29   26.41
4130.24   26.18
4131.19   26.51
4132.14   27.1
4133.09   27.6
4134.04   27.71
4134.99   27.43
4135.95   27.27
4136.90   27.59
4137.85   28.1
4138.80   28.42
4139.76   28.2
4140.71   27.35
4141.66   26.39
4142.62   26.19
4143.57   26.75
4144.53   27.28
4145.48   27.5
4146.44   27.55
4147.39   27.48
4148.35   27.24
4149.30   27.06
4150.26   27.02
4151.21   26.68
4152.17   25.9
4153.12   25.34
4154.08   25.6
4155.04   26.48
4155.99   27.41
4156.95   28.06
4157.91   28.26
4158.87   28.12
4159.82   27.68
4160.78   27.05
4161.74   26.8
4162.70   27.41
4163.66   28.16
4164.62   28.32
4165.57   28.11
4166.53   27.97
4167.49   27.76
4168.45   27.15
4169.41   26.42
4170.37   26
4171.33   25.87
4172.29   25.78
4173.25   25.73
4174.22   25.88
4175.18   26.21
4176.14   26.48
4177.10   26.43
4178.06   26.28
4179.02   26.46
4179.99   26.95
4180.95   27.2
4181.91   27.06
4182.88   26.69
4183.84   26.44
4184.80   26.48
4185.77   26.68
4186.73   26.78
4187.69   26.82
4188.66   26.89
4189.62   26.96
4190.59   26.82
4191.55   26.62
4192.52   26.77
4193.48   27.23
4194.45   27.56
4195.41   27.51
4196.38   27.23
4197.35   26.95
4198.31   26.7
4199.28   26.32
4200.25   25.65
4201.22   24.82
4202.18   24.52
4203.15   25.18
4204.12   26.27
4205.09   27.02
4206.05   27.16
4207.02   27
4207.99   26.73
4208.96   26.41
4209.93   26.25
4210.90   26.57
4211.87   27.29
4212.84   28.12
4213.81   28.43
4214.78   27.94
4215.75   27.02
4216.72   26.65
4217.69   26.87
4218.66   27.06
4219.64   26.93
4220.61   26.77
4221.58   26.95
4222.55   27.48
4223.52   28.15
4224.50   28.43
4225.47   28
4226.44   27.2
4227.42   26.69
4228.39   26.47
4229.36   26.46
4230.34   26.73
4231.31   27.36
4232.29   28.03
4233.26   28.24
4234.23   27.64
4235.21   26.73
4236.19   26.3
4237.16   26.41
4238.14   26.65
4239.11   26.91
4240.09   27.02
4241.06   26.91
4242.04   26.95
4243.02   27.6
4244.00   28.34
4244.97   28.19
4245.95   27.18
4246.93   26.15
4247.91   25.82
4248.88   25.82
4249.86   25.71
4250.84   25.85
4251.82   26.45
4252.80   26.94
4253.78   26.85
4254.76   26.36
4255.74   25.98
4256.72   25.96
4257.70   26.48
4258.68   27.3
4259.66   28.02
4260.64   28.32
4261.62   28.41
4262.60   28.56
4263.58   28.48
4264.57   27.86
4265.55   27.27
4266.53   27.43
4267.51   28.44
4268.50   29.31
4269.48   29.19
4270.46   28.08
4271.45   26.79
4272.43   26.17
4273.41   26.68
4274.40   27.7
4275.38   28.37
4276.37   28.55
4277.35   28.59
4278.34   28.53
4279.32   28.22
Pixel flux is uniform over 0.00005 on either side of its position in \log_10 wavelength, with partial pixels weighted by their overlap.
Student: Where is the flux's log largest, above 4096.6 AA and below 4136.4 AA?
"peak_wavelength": 4098.97 AA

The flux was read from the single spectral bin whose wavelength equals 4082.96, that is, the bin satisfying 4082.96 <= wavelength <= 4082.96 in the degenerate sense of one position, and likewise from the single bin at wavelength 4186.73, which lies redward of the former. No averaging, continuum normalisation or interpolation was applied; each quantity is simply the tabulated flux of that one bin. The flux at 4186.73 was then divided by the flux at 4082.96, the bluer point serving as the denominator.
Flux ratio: 1.04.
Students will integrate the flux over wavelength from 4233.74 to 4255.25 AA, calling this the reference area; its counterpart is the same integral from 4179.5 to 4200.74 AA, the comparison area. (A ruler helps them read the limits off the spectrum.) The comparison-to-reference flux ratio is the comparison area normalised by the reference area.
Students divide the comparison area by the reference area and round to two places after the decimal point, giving 0.99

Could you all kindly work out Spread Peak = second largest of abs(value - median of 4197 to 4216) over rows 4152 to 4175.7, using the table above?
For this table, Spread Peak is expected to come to 1.5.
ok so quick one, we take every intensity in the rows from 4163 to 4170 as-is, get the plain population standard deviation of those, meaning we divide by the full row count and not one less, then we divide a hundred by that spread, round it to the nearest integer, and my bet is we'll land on 159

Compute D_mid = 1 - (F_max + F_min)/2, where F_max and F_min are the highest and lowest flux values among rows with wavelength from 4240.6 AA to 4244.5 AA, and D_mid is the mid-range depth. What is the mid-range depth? -26.6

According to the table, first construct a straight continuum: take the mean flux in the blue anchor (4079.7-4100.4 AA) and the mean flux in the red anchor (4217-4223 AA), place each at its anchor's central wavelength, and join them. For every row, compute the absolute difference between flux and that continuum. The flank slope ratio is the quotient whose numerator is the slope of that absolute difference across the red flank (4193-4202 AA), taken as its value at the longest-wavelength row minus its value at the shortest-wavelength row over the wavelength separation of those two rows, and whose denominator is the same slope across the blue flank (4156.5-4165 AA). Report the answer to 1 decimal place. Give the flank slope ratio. 6.8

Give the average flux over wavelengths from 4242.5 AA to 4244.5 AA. 28.0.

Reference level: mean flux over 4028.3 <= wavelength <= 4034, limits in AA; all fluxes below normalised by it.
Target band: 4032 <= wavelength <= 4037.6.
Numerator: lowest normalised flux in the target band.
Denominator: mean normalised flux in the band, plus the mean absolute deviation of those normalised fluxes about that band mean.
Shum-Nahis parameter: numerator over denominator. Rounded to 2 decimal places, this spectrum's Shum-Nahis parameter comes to 0.92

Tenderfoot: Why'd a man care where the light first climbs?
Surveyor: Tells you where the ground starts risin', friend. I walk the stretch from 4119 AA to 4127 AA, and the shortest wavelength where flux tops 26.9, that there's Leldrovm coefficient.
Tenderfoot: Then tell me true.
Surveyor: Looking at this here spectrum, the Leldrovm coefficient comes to 4124.53 AA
